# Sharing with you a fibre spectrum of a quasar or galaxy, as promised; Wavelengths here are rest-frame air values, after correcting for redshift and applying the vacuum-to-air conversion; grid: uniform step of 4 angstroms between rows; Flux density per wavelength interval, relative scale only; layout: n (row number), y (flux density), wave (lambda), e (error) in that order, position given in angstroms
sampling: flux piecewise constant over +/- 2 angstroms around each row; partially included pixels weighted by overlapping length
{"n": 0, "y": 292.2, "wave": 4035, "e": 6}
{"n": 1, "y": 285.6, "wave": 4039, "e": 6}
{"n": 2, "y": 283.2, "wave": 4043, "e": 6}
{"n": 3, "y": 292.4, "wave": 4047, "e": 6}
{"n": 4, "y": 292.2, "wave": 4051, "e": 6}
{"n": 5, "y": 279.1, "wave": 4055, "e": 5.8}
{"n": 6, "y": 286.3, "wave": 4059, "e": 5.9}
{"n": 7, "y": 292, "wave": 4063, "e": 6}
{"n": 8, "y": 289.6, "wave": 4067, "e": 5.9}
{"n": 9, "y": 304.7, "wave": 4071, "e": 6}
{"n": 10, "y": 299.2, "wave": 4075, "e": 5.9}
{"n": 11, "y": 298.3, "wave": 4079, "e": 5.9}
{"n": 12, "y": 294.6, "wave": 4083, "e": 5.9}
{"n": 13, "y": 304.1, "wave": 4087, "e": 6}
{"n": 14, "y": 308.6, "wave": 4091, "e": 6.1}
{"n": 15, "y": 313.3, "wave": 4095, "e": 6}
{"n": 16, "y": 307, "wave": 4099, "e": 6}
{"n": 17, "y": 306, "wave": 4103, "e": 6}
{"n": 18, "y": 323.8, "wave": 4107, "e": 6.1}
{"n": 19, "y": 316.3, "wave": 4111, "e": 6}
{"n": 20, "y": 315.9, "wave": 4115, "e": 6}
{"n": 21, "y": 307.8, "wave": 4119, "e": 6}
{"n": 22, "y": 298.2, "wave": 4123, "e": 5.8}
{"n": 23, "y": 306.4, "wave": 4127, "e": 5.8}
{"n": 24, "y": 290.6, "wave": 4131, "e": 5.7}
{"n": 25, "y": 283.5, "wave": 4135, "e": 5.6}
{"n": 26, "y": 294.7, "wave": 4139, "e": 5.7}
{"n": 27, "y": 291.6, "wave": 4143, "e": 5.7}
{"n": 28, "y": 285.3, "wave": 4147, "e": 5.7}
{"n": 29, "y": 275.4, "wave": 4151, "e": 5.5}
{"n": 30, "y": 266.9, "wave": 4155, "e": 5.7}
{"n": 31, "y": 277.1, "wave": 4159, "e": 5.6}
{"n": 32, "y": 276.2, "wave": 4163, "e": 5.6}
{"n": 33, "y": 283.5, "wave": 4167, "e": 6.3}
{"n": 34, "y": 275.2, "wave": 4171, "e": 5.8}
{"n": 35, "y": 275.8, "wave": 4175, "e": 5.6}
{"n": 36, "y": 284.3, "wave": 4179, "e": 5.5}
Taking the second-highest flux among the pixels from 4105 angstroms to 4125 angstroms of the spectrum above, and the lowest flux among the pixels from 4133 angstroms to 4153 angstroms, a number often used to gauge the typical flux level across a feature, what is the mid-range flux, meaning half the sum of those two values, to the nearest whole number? 296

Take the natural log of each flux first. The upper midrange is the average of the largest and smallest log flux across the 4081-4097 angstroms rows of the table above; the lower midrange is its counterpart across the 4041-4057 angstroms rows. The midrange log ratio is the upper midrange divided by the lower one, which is 1.01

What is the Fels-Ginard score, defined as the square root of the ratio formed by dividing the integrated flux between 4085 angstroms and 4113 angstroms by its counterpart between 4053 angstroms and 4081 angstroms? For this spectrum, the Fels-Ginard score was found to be 1.03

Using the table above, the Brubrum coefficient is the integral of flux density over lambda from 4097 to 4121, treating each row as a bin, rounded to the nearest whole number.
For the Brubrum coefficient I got 7507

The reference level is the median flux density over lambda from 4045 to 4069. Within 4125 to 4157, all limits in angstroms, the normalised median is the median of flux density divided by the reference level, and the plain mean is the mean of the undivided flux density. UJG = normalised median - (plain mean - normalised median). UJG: -285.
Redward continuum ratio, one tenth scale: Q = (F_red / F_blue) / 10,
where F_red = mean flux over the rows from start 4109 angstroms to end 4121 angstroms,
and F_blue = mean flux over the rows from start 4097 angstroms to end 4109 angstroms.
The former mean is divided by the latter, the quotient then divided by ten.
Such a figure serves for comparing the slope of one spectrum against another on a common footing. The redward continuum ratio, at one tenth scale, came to 0.100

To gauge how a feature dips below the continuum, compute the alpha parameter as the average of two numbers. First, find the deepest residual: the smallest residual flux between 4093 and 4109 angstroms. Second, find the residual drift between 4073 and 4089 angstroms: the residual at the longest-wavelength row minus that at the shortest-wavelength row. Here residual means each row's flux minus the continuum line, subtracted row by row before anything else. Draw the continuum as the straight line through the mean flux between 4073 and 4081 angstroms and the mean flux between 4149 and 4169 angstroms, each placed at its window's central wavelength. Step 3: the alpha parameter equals 11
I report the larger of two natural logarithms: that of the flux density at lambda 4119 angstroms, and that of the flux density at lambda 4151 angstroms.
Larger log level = 5.73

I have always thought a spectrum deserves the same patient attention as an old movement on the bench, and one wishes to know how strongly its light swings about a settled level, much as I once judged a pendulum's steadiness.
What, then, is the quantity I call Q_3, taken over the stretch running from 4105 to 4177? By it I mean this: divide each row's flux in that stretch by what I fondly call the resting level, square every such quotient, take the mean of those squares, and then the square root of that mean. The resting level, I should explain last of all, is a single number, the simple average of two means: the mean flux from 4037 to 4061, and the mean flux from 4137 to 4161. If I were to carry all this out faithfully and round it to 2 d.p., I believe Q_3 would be 1.03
